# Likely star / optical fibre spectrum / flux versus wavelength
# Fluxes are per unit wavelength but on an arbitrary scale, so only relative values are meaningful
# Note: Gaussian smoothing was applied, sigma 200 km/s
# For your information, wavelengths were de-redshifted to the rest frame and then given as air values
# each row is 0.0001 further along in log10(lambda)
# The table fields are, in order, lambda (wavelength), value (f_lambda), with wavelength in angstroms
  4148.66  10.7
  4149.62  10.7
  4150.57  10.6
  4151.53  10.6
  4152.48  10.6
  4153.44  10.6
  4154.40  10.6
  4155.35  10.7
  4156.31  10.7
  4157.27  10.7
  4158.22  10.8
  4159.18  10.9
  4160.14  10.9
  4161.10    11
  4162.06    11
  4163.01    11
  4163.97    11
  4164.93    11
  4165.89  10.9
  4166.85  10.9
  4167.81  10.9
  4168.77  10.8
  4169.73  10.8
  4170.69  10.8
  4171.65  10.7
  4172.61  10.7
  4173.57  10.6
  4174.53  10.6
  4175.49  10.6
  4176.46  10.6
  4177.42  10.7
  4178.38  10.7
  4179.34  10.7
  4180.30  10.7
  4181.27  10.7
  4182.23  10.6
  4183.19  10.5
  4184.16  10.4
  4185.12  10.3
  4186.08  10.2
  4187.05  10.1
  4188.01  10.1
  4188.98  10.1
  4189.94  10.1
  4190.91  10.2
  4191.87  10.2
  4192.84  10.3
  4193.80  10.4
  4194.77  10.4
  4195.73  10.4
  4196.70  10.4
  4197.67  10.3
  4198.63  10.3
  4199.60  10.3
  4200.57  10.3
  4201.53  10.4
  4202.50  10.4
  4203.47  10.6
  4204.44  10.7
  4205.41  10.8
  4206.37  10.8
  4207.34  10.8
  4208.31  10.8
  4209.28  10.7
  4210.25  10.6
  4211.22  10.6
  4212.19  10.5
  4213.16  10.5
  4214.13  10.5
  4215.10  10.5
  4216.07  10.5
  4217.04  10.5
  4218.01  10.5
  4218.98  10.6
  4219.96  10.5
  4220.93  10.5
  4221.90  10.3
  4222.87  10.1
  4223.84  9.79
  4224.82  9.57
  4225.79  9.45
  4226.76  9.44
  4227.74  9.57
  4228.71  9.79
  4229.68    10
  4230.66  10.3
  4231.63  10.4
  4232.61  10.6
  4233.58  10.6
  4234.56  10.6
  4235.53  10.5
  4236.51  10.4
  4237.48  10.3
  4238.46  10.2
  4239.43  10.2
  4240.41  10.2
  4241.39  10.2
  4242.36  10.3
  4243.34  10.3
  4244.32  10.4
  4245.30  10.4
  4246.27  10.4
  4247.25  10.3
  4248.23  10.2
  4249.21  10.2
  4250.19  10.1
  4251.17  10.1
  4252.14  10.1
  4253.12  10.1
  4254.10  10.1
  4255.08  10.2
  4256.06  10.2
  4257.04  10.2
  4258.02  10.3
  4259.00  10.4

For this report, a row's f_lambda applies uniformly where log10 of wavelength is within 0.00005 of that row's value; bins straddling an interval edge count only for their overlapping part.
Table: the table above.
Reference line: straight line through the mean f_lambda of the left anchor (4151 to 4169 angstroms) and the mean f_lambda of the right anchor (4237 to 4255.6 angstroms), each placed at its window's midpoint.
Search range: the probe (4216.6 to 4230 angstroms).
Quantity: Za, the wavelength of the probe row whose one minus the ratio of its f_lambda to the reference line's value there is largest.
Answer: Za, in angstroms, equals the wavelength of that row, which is 4226.76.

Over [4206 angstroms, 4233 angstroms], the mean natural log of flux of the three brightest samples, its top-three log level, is 2.38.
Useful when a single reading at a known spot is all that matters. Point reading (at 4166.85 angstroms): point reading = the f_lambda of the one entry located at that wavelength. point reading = 10.9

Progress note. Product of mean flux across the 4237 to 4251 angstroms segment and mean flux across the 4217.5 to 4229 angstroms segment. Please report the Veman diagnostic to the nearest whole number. 103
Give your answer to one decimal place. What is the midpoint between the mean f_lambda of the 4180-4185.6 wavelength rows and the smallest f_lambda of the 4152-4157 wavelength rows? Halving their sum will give 10.6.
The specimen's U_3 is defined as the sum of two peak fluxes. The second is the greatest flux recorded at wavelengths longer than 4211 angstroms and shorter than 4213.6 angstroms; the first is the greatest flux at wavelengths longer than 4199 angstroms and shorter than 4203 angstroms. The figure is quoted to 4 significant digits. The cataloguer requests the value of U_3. 21.00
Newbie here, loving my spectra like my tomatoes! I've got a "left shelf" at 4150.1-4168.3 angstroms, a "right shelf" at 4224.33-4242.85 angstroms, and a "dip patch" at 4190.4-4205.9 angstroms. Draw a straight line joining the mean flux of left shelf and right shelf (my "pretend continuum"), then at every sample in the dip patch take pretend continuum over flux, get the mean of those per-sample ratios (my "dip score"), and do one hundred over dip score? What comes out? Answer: 99.4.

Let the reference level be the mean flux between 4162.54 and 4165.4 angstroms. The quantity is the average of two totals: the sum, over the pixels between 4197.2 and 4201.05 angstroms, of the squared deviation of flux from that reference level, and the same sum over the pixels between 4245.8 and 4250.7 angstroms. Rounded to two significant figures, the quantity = 2.4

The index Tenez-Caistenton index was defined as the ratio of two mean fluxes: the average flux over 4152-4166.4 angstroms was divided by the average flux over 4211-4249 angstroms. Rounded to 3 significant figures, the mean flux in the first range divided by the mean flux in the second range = 1.05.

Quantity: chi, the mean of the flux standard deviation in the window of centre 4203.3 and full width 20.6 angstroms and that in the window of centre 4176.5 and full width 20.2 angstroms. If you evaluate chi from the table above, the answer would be 0.18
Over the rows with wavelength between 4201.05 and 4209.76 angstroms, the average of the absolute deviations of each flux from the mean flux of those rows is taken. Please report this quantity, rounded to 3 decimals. 0.133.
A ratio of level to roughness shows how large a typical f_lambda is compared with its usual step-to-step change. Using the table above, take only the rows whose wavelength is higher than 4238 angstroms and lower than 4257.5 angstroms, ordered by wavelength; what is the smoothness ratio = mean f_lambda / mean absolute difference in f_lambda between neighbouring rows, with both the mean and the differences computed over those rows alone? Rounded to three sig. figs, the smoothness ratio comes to 324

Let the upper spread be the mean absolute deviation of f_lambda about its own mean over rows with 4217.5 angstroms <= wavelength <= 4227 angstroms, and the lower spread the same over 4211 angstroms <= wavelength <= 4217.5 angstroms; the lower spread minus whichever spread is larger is -0.39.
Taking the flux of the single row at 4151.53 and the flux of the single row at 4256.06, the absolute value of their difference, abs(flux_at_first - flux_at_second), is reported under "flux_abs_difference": 0.40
